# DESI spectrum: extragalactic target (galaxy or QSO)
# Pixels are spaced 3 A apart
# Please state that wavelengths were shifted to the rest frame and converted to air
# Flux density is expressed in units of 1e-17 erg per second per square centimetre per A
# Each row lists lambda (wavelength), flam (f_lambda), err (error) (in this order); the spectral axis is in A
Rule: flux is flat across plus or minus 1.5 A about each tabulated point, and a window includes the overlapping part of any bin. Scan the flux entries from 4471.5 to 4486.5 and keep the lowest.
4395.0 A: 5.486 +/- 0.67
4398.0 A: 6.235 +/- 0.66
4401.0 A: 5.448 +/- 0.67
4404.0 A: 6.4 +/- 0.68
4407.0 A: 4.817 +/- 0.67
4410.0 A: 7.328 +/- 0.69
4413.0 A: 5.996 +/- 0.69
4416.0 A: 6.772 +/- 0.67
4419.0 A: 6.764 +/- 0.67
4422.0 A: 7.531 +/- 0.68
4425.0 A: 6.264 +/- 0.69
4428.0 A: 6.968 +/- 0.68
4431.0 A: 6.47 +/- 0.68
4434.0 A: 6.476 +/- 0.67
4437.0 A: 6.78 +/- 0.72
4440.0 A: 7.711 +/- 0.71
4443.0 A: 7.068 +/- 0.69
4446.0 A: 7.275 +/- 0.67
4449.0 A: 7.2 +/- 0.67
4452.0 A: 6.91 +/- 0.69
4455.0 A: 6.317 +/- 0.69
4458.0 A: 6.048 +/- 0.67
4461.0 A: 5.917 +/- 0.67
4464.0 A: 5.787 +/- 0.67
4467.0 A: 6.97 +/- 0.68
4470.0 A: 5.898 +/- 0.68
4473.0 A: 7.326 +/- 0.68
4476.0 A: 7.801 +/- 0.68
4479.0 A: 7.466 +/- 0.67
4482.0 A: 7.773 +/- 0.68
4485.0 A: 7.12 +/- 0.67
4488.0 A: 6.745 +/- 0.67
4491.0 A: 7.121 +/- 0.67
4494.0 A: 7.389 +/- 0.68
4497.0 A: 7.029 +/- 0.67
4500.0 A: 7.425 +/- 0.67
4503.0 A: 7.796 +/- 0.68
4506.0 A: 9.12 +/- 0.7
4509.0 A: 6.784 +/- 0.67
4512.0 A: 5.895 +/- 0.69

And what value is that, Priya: 7.12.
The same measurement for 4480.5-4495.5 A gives 6.745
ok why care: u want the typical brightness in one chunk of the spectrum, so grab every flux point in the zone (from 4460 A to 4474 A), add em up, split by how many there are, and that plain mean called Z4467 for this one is 6.4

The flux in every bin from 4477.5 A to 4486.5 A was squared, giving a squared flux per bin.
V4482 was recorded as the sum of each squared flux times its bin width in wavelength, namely 501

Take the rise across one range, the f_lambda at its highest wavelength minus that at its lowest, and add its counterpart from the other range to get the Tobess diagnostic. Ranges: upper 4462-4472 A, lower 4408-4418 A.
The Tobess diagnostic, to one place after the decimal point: -0.4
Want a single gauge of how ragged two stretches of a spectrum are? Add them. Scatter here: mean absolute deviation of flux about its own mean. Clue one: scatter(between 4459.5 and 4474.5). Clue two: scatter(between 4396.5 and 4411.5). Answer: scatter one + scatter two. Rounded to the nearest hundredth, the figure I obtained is 1.35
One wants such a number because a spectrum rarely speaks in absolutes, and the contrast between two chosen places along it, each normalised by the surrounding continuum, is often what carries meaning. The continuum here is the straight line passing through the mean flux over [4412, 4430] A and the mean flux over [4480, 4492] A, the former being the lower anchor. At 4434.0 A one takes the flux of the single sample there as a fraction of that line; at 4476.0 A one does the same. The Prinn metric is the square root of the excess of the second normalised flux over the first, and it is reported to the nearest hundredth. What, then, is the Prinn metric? 0.38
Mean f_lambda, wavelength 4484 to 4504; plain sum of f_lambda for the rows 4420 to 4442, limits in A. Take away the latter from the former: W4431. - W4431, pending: -41.0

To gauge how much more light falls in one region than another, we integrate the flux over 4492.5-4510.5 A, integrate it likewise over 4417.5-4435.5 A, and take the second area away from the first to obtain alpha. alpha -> 15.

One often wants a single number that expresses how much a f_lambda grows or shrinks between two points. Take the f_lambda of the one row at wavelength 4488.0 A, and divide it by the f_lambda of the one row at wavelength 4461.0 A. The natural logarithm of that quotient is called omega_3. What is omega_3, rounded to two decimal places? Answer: 0.13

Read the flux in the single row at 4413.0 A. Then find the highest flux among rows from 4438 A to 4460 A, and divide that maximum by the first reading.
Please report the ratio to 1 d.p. 1.3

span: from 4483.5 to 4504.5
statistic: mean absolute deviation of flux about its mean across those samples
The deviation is 0.26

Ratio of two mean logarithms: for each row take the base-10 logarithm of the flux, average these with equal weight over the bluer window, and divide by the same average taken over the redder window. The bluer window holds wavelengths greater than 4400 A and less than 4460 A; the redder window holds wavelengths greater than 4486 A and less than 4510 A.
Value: 0.942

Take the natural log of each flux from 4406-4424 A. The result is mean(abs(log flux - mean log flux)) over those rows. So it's 0.123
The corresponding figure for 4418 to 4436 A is 0.050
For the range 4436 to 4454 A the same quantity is 0.033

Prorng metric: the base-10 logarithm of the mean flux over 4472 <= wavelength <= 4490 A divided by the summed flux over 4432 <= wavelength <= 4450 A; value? -0.761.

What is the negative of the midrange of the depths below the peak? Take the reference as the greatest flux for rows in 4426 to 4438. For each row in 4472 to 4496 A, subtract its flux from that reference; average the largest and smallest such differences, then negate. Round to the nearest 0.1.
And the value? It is 0.3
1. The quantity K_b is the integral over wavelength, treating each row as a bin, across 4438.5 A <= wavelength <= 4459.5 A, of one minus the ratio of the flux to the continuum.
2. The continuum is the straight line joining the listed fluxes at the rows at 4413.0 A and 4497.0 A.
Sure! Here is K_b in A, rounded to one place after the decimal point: -1.6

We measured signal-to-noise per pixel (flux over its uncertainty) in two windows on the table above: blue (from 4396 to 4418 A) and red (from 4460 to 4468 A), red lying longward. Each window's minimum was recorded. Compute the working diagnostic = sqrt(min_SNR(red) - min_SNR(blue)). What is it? 1.2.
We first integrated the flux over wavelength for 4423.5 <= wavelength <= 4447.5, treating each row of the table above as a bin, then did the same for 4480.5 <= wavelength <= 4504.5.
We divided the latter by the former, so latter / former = 1.06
